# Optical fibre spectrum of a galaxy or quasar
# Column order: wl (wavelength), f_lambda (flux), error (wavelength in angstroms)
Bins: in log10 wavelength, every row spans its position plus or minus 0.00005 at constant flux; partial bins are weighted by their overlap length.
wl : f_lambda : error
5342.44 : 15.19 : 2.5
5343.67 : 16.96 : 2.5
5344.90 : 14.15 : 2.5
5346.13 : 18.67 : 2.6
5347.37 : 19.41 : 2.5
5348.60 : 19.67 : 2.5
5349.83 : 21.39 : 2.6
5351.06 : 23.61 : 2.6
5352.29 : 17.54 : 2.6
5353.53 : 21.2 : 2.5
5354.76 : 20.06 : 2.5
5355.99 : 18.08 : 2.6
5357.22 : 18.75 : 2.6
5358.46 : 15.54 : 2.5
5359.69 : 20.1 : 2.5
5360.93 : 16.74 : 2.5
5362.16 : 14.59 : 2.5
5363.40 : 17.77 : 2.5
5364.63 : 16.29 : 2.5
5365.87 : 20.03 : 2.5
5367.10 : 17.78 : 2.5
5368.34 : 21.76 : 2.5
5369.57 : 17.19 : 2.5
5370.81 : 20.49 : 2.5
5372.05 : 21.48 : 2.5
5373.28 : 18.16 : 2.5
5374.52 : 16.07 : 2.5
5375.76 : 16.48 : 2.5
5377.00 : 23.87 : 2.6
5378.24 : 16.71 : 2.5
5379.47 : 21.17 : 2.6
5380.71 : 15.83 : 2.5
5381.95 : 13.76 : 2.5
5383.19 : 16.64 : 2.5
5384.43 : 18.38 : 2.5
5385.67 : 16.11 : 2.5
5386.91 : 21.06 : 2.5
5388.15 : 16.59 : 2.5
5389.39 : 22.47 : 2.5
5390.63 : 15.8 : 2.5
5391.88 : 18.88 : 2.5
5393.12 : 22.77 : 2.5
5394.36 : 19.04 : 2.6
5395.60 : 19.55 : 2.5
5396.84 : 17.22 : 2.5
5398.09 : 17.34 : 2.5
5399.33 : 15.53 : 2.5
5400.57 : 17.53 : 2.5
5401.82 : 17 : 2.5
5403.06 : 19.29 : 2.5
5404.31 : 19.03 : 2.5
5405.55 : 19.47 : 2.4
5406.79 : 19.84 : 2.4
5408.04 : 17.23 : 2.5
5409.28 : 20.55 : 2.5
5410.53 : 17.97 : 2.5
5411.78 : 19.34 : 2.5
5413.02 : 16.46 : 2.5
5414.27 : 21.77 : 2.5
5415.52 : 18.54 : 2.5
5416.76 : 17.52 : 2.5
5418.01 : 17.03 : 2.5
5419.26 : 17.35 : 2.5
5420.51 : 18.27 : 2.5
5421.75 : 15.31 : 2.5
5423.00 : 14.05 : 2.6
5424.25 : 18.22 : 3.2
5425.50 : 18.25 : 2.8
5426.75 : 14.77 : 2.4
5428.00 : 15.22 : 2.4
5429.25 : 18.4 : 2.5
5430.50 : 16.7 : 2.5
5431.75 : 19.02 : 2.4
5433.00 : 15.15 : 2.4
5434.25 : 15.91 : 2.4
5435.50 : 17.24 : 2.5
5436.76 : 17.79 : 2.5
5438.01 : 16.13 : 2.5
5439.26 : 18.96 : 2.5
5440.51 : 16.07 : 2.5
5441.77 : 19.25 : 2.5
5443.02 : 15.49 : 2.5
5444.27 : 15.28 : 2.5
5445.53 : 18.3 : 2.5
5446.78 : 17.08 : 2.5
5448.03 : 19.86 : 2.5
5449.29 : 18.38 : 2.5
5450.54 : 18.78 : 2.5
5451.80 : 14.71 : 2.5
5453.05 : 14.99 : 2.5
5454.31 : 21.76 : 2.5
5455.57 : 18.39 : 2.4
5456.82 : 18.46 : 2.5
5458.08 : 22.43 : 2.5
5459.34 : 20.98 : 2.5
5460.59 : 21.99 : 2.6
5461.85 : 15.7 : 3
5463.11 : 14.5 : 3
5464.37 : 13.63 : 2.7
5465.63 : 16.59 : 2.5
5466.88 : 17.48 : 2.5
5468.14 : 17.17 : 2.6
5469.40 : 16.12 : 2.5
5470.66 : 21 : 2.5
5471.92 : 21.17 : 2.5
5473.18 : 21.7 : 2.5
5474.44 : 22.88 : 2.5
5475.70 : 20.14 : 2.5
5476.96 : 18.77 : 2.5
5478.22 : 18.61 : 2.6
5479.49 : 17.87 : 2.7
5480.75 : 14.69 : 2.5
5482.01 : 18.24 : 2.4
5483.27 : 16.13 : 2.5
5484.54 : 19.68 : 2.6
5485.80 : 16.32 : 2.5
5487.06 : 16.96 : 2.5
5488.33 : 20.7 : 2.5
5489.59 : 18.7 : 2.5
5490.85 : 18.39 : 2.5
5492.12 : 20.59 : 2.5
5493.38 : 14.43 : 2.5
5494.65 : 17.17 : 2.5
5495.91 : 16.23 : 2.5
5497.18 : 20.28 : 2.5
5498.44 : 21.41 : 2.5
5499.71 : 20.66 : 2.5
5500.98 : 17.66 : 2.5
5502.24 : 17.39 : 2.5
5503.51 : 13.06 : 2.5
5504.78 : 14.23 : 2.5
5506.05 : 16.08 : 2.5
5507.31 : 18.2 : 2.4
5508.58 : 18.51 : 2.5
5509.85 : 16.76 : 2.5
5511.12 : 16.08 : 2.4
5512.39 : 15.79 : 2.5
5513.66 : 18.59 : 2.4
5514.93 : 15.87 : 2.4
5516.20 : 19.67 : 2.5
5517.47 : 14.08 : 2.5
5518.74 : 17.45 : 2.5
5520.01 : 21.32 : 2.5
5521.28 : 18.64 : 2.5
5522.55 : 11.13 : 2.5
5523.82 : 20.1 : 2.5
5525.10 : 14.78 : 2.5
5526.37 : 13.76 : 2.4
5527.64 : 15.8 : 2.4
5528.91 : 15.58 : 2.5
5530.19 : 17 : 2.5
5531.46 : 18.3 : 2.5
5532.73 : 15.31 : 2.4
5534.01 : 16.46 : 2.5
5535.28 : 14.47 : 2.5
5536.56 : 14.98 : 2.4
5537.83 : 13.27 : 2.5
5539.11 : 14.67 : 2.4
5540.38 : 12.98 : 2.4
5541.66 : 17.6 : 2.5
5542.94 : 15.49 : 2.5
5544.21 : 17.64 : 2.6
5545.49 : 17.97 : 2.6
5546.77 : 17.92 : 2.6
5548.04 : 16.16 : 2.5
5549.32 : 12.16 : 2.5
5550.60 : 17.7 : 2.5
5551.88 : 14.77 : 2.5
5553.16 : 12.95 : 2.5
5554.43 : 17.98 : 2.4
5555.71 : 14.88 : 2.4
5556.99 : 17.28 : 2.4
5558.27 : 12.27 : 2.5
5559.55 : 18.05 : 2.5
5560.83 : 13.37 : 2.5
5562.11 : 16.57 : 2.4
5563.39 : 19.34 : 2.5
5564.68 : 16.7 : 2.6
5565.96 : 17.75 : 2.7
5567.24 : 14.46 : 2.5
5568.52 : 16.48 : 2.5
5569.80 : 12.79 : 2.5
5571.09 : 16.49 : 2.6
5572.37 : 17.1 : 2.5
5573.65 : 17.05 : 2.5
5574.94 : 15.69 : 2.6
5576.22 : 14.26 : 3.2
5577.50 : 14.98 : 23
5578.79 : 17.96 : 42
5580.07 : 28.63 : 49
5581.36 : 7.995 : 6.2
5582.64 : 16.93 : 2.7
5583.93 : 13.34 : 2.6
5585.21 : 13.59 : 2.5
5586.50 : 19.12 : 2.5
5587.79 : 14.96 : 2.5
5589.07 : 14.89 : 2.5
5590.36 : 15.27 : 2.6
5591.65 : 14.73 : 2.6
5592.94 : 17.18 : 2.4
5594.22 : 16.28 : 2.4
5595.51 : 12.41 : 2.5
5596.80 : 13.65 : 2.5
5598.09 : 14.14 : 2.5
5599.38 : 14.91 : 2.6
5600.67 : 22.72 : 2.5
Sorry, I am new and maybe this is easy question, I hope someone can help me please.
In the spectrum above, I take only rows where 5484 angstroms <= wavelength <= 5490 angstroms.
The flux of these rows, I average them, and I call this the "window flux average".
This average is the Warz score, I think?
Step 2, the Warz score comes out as 18.5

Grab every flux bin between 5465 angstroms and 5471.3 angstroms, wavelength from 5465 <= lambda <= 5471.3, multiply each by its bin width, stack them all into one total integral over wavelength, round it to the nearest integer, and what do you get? 111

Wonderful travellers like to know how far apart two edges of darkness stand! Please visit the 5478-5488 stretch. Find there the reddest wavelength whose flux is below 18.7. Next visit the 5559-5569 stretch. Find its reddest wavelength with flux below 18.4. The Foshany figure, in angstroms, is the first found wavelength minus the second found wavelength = -81.5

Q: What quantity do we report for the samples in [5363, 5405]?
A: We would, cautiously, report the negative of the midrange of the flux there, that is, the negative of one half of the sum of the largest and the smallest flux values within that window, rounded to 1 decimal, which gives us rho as -18.8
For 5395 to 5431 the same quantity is -17.9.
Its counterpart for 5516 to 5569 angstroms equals -16.2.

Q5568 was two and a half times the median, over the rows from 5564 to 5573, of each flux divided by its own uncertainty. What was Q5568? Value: 16.1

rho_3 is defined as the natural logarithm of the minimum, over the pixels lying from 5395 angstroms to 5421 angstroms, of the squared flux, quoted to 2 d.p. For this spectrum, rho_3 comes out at 5.49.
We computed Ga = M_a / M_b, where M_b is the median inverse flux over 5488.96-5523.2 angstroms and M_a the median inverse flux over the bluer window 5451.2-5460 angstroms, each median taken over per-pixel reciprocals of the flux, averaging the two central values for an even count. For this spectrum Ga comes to 0.95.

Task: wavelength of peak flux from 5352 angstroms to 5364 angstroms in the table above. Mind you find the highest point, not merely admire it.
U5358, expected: 5353.53 angstroms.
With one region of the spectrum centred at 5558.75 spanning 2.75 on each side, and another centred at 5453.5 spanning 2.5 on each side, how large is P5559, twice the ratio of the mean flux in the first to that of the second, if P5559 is 1.75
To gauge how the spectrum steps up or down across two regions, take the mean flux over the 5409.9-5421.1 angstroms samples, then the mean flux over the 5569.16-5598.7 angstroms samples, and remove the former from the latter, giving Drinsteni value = -2.6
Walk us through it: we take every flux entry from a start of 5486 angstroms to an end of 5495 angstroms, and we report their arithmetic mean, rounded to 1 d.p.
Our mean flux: 18.1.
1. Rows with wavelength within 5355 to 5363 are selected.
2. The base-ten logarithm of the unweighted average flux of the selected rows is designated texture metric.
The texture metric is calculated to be 1.24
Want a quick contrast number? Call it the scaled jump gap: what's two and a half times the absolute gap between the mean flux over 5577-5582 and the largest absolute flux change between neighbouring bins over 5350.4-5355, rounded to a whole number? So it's 28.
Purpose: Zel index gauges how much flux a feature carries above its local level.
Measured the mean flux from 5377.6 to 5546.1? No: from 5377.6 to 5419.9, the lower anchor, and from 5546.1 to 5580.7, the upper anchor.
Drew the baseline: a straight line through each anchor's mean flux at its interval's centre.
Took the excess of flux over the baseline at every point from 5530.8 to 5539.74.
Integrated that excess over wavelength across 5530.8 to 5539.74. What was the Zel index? -12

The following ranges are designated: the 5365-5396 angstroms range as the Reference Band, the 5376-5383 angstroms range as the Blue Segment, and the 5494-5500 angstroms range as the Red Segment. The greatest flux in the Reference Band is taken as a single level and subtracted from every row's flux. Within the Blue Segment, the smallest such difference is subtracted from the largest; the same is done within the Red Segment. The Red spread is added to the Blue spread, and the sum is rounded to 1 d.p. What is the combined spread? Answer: 15.3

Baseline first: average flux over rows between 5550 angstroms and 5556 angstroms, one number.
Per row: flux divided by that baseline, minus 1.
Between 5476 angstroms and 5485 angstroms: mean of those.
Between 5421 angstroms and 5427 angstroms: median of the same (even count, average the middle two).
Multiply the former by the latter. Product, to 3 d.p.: -0.003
